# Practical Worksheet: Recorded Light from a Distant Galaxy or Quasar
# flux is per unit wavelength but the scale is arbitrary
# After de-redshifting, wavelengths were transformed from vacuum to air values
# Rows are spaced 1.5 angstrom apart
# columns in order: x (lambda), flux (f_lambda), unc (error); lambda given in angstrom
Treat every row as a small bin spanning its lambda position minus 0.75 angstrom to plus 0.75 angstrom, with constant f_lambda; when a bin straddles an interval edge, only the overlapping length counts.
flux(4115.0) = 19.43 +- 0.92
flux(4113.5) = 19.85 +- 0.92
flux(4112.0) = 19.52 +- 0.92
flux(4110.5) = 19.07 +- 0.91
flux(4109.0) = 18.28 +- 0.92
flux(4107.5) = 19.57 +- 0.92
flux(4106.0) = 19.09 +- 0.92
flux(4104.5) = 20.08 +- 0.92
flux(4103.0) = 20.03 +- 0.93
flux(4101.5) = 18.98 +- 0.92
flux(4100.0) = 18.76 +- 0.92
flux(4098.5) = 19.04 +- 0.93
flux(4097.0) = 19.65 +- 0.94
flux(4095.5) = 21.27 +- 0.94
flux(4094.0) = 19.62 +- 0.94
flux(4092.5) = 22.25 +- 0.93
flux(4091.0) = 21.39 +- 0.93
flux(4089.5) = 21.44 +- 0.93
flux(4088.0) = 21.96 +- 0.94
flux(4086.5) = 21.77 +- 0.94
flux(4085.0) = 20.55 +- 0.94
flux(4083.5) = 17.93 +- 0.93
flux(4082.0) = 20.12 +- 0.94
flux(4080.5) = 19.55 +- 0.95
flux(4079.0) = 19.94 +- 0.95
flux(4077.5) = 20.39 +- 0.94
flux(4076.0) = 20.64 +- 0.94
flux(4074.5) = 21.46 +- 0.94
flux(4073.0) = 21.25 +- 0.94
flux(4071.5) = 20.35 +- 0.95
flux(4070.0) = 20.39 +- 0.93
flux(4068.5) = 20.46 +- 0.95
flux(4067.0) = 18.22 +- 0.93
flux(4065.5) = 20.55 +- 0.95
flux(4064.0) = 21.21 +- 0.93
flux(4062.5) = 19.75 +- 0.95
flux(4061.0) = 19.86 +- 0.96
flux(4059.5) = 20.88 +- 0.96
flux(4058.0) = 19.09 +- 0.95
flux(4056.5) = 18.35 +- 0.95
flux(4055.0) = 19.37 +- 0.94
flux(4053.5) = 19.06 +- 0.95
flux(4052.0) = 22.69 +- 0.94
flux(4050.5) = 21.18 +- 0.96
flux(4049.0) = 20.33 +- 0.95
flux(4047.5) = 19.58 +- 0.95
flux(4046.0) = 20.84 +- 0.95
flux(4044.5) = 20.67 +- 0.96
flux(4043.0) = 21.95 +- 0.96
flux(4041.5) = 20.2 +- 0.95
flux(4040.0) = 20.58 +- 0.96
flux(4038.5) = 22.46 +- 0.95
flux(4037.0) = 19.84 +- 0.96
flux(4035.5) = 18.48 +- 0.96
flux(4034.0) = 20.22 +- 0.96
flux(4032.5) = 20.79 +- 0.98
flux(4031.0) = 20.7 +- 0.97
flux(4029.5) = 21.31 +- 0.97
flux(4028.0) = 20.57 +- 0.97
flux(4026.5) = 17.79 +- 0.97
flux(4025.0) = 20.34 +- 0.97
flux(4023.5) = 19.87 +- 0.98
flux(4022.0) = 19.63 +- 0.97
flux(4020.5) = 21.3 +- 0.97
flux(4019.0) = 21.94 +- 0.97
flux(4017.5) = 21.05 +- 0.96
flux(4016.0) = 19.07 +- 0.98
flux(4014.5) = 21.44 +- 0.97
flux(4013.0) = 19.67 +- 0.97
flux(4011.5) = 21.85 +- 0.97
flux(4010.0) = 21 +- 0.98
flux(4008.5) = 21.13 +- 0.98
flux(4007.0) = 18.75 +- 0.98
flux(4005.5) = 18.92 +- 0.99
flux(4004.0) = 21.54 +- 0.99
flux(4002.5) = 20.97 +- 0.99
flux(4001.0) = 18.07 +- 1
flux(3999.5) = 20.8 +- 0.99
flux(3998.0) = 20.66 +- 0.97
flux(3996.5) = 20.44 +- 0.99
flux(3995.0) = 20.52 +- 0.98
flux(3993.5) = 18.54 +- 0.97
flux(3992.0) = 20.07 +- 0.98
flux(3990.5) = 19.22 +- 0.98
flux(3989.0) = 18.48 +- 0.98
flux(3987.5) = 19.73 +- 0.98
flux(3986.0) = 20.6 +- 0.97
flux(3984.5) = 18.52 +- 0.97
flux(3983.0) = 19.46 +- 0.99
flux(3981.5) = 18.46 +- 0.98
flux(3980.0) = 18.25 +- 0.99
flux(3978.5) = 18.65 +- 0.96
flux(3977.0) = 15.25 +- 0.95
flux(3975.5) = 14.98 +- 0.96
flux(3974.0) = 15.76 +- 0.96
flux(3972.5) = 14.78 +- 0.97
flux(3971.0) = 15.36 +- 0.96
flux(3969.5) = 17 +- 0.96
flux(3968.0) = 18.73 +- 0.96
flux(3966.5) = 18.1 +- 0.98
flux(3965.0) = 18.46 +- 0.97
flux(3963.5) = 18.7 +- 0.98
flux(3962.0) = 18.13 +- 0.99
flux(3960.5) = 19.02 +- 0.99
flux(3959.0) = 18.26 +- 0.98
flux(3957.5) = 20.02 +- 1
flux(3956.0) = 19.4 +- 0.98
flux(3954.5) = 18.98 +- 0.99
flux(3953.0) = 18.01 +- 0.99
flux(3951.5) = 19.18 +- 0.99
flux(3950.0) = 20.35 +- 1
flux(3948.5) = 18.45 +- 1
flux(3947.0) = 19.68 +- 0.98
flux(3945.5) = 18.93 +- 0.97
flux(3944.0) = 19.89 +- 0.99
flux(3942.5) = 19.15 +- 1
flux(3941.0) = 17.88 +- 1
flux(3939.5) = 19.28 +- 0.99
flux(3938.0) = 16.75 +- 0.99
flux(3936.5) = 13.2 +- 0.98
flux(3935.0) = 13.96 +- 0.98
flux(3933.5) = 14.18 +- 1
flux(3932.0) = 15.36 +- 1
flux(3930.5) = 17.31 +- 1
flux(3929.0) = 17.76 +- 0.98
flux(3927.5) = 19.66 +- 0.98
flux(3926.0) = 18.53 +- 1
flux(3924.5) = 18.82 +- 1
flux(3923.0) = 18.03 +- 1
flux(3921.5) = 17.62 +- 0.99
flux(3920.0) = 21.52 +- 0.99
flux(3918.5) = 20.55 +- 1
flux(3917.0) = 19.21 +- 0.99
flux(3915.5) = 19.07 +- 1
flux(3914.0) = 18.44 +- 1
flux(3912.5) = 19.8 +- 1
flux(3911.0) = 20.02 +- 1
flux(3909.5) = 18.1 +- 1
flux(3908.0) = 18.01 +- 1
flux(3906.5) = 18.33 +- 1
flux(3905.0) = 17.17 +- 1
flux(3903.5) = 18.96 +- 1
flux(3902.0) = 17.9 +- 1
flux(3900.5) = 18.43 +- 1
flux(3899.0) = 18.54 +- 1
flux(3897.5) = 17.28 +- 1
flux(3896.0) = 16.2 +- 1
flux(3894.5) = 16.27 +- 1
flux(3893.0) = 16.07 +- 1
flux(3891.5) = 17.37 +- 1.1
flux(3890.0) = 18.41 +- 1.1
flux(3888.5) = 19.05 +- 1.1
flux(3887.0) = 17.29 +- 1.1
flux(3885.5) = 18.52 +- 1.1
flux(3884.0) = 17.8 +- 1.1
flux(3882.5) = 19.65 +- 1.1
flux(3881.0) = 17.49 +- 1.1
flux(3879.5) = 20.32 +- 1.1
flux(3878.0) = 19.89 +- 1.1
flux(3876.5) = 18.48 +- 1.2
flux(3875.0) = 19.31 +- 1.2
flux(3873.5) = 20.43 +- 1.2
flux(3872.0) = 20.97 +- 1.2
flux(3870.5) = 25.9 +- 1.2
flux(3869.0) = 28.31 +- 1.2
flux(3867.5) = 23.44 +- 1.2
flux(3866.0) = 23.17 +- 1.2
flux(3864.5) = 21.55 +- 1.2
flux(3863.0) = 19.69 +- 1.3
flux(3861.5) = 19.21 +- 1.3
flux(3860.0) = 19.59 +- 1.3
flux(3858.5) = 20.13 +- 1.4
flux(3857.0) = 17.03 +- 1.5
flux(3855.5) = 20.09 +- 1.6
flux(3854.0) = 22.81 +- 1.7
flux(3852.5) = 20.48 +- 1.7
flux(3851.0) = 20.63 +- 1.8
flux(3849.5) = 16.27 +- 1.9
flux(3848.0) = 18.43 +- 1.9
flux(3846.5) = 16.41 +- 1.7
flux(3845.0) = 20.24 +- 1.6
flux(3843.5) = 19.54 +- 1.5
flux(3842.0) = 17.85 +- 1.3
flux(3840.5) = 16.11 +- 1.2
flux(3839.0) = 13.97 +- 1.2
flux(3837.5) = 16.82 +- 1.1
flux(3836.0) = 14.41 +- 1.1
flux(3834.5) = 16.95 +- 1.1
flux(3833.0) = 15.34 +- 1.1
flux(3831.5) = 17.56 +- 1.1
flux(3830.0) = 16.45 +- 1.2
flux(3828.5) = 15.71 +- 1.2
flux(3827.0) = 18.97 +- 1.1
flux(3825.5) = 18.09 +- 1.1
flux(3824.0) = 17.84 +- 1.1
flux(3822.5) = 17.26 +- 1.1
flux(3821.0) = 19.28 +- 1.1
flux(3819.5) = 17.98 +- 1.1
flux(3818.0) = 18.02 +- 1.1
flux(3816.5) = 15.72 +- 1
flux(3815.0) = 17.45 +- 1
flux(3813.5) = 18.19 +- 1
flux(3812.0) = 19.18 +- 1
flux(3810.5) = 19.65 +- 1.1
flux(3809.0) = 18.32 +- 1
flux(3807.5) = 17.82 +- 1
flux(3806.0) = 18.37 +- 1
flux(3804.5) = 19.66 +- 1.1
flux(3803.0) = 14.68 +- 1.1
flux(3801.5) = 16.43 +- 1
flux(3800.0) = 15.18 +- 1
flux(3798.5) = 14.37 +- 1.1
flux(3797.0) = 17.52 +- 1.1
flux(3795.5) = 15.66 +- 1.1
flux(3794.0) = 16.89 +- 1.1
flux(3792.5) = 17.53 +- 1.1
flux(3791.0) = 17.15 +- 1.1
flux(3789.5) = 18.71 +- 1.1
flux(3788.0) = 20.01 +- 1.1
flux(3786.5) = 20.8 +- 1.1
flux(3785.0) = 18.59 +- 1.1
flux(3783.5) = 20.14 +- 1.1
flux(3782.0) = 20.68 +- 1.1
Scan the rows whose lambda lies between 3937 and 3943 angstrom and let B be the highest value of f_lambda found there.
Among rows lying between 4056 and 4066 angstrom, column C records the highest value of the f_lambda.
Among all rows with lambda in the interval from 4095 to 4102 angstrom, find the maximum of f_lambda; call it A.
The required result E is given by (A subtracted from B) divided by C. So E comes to -0.094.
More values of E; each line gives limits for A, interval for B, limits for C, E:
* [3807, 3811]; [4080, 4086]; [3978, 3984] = 0.046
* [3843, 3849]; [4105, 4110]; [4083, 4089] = -0.031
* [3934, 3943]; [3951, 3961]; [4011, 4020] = 0.034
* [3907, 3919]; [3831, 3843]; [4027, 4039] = -0.120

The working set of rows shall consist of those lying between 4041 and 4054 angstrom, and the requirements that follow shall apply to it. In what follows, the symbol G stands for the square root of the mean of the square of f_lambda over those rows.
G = 20.7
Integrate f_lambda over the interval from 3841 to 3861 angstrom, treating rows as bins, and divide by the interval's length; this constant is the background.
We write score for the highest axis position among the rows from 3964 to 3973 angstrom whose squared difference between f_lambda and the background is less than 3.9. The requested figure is 3968.0 angstrom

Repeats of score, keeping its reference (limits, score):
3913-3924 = 3923.0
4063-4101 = 4100.0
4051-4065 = 4062.5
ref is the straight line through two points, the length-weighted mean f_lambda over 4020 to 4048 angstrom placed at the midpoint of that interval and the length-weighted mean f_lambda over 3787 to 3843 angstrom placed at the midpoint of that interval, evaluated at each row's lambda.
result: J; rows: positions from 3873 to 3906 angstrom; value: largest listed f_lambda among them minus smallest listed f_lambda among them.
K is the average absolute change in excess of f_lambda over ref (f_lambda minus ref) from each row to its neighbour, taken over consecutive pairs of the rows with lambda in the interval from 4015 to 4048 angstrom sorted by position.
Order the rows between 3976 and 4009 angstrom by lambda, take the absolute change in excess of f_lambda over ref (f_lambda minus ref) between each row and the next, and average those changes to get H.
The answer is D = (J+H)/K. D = 4.6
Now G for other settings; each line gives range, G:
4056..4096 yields 20.4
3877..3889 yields 18.8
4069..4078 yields 20.8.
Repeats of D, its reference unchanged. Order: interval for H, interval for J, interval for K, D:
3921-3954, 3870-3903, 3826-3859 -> 5.0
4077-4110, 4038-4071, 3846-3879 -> 2.8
